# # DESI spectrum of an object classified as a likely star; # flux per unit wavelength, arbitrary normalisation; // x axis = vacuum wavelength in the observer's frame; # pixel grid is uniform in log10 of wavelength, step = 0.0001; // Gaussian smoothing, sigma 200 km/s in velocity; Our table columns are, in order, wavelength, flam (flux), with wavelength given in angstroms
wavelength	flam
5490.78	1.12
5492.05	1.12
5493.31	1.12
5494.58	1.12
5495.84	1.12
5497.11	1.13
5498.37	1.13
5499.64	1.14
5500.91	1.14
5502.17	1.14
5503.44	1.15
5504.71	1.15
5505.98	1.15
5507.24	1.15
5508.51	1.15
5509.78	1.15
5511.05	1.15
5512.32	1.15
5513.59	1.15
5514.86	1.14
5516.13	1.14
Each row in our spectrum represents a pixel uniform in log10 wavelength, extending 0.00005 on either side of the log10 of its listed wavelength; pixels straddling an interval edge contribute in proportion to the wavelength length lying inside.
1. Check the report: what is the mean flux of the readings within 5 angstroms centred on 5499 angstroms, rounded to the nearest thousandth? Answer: 1.135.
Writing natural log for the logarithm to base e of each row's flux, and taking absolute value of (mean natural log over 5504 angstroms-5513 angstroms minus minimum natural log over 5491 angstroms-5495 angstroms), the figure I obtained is 0.0264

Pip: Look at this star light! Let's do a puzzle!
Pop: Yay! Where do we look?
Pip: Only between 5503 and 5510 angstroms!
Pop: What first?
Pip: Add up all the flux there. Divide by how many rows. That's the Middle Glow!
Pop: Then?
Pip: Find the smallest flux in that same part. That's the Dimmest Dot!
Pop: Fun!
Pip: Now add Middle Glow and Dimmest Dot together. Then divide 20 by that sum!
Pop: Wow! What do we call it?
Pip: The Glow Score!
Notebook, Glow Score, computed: 8.70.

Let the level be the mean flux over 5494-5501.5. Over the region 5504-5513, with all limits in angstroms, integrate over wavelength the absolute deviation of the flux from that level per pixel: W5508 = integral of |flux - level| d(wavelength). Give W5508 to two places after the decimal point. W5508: 0.18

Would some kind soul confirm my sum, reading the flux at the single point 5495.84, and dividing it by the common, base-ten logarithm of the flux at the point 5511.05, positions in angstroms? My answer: 18.5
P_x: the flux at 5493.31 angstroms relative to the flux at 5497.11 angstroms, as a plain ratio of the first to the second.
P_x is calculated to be 0.99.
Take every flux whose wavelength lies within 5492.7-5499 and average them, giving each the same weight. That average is 1.12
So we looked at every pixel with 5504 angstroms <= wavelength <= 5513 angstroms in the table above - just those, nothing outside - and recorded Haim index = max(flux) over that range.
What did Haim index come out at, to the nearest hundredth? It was 1.15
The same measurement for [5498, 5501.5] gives 1.14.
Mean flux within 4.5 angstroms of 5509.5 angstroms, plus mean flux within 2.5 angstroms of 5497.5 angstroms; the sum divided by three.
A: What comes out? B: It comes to 0.760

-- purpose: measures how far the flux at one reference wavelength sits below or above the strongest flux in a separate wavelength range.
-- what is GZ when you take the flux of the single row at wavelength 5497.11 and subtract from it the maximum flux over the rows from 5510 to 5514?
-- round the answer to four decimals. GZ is -0.0200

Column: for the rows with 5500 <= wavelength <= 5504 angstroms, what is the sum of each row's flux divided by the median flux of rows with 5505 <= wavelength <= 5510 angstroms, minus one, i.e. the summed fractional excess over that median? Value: -0.017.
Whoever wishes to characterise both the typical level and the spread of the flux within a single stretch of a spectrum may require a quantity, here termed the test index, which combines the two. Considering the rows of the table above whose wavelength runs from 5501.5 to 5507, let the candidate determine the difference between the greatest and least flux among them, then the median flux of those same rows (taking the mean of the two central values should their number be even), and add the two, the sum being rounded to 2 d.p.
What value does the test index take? 1.16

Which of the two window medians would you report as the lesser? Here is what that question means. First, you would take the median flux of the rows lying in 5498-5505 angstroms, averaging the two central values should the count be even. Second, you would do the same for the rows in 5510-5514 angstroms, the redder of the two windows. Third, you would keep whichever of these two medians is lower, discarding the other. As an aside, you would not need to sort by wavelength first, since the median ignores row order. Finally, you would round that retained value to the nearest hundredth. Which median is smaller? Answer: 1.14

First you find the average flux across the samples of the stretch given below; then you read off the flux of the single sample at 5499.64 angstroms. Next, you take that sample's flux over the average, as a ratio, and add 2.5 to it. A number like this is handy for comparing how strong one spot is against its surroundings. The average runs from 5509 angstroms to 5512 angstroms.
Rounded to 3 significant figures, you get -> 3.49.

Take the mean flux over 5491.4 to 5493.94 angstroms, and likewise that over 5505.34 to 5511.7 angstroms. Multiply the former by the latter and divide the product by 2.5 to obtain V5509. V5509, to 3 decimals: 0.515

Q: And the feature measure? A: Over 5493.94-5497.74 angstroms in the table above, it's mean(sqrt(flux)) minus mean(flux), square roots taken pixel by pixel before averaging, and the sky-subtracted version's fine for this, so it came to -0.063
